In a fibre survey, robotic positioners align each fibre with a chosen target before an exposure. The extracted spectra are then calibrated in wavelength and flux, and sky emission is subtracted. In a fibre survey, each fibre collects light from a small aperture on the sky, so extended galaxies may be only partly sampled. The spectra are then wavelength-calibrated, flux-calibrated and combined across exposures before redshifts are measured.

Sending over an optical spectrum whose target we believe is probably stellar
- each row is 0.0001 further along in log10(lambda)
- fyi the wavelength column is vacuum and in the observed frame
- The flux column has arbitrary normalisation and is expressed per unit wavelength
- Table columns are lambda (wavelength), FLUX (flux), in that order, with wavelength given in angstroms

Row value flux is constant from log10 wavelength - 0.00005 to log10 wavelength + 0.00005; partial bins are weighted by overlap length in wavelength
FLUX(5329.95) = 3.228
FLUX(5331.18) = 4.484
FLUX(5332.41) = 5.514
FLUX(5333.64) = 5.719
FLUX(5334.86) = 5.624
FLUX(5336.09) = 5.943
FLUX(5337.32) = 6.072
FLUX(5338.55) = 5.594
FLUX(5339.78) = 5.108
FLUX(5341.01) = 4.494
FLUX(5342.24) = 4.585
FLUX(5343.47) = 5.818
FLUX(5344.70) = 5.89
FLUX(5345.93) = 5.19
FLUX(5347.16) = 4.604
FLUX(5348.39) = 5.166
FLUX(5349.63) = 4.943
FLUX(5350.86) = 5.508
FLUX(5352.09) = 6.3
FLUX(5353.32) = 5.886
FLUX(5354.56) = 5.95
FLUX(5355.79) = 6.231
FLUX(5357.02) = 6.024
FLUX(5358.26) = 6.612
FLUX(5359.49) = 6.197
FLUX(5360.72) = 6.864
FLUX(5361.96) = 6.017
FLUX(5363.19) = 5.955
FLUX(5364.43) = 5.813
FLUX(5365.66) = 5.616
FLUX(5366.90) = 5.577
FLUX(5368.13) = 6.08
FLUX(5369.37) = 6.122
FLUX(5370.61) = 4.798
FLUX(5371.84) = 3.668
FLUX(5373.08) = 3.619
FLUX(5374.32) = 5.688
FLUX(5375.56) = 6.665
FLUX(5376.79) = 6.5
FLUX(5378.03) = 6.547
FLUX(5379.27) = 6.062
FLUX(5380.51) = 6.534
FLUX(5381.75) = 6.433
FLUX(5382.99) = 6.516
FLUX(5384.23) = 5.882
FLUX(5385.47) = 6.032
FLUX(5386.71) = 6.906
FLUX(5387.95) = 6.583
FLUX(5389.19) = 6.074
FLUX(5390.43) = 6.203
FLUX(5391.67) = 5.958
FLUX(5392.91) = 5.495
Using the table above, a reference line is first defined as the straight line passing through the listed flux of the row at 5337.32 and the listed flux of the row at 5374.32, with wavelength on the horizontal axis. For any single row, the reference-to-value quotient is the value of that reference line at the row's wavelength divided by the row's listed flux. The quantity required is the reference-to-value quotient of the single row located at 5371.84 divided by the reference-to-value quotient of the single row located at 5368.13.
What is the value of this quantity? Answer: 1.6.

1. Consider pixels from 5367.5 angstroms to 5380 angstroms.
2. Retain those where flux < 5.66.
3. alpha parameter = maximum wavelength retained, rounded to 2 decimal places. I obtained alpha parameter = 5373.08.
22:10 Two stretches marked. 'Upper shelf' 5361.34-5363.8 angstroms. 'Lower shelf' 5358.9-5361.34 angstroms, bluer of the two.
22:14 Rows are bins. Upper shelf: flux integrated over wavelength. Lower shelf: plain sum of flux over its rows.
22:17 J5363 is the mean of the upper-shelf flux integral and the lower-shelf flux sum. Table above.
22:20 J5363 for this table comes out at 13.9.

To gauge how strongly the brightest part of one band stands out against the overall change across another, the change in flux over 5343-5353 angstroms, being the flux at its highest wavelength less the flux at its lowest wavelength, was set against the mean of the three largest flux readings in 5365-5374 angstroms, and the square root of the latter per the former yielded 3.5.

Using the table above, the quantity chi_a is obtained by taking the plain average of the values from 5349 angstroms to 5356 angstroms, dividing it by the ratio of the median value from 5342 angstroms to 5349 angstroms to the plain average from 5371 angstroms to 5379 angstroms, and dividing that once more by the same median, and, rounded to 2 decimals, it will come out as 1.18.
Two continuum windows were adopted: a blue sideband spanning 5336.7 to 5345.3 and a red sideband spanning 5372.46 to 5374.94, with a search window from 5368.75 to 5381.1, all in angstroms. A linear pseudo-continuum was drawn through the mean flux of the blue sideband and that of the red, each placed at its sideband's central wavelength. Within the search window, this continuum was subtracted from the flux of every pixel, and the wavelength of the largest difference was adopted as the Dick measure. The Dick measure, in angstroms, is 5375.56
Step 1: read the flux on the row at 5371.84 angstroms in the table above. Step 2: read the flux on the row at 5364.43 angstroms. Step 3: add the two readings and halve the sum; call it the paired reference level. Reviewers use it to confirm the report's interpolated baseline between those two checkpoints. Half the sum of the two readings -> 4.7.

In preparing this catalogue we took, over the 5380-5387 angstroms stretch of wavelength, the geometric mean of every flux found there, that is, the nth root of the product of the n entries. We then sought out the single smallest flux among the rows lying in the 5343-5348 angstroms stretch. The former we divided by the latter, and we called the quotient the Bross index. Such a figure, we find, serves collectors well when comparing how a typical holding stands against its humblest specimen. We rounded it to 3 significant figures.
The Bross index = 1.38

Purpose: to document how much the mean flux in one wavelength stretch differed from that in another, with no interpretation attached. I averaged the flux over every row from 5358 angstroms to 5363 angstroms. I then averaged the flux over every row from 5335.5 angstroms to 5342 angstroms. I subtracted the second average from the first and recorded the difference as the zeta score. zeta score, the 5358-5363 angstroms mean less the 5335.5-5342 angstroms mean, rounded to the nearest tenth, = 1.0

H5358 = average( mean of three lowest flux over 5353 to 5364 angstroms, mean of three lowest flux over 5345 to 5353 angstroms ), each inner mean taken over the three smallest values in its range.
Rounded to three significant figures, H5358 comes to 5.42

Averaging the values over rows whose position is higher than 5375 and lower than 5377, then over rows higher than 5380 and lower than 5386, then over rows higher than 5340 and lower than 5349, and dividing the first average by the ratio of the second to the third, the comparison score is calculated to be 5.4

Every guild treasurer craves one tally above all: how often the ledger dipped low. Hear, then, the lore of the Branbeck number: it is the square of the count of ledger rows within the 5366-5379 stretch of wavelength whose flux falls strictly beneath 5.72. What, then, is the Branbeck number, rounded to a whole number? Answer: 25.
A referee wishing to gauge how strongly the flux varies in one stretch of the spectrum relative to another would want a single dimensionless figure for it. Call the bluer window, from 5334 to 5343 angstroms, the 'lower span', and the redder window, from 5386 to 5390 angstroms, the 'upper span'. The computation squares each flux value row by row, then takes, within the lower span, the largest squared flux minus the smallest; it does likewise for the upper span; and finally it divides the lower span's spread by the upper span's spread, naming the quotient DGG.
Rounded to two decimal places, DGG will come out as 1.54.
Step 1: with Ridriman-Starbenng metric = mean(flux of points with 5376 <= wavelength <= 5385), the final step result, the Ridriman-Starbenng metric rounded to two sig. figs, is 6.4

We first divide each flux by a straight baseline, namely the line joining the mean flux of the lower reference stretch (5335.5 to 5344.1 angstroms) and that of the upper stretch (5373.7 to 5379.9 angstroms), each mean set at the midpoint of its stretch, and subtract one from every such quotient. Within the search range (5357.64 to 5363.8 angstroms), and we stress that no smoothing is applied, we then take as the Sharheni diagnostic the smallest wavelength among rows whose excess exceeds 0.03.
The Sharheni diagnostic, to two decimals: 5358.26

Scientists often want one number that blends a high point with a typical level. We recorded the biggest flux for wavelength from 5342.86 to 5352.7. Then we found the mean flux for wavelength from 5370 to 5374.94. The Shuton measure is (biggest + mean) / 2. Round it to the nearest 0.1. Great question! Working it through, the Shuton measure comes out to 5.4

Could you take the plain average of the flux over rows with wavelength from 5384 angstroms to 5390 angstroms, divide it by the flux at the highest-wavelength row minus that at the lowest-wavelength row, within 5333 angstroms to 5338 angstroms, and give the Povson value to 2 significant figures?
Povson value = 18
